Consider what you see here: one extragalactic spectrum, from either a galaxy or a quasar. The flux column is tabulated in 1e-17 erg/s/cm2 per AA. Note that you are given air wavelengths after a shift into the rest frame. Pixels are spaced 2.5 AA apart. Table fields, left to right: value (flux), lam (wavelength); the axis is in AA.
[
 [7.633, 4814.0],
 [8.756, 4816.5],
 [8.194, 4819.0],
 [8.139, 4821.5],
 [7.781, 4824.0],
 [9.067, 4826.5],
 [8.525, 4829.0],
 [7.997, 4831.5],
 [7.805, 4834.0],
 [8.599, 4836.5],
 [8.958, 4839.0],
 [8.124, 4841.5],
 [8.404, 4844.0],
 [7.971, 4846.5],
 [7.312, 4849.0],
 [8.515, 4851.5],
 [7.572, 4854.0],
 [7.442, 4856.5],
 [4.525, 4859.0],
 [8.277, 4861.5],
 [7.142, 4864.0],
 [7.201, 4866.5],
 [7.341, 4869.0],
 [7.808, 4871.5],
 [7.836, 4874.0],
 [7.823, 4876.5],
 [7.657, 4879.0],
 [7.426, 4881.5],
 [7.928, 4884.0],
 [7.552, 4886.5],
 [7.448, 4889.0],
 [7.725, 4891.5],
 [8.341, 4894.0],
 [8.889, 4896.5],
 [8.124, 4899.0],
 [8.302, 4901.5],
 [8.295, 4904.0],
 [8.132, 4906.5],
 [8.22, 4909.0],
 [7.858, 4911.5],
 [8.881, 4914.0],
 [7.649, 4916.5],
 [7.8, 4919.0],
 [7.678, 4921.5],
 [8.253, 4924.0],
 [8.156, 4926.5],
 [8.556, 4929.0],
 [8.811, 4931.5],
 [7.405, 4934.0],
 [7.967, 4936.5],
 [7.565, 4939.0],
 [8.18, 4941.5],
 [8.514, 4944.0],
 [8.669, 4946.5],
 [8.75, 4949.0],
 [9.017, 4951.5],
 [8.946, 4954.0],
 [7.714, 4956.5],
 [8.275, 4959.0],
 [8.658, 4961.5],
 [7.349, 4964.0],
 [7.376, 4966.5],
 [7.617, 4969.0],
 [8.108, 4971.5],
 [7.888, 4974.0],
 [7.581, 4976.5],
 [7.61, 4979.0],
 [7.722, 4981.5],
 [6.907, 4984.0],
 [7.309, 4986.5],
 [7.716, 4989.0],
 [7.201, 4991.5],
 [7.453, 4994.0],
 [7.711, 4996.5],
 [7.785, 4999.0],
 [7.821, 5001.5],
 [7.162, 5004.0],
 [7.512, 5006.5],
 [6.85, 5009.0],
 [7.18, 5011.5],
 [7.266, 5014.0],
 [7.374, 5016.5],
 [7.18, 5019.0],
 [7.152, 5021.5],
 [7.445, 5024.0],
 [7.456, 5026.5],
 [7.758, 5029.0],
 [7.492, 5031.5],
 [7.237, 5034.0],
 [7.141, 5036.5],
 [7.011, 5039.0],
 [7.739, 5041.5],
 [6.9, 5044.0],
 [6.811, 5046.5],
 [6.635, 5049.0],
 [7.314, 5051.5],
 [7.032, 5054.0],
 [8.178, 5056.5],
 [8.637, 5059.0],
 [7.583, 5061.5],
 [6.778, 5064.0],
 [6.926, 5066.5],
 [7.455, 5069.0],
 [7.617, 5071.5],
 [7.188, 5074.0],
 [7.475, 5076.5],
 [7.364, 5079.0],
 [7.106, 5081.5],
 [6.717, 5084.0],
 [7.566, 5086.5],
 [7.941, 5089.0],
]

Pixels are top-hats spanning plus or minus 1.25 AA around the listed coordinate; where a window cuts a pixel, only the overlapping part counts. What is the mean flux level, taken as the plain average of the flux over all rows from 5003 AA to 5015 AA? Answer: 7.19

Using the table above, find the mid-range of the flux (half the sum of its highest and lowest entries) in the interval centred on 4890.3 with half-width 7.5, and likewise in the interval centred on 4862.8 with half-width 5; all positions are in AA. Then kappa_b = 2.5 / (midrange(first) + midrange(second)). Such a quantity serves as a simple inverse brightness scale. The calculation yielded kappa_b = 0.172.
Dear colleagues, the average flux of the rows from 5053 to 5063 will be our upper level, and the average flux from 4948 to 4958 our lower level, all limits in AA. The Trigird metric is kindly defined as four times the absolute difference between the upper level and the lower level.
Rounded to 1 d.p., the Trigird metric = 3.0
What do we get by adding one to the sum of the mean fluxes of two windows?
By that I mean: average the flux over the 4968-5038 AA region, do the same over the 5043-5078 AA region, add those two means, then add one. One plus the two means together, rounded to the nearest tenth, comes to 15.8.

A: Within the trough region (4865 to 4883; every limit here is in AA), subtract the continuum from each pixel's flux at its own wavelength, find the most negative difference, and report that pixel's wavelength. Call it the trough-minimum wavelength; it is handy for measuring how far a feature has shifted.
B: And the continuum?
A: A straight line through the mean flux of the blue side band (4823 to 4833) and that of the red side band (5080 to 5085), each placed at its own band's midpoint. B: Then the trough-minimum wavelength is 4866.5 AA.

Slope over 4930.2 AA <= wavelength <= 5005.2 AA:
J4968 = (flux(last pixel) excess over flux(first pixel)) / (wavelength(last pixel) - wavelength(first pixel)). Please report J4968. -0.023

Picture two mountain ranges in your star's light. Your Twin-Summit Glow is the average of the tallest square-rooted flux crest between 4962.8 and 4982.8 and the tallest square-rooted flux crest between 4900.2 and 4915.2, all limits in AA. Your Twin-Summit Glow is 2.91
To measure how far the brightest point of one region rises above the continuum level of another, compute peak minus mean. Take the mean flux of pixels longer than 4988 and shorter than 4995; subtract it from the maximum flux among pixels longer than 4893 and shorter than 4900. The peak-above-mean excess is 1.4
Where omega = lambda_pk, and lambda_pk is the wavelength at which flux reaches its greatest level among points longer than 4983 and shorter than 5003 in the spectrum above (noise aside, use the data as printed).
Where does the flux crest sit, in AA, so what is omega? 5001.5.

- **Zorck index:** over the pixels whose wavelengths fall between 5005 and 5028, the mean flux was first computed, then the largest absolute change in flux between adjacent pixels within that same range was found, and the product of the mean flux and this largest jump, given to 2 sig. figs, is 4.8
